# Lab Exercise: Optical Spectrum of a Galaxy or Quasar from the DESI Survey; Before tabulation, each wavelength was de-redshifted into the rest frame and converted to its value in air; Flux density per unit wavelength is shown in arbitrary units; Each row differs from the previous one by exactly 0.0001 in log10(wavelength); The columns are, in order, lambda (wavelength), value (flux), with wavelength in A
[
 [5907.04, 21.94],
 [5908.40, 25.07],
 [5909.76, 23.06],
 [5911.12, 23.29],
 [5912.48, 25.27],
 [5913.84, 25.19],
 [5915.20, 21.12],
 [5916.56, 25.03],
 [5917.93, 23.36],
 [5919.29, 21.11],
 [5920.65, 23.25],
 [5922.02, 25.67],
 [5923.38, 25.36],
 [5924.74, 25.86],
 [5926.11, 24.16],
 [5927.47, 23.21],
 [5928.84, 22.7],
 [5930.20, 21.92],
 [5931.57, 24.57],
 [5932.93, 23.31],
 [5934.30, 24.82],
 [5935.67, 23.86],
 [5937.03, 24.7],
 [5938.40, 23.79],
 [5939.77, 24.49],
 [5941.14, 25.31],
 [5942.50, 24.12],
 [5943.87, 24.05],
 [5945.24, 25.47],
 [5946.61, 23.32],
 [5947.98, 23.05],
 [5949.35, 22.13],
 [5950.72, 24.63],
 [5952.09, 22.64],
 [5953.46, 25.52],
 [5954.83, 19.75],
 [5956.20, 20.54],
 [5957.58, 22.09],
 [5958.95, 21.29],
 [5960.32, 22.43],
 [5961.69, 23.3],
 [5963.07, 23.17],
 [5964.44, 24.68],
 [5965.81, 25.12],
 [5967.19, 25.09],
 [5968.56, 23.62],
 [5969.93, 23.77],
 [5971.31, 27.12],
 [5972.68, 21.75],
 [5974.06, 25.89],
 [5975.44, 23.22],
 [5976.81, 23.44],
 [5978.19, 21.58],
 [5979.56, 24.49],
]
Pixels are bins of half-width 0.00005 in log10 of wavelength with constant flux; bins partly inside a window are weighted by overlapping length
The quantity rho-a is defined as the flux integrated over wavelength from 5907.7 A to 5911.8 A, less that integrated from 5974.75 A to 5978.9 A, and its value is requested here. 3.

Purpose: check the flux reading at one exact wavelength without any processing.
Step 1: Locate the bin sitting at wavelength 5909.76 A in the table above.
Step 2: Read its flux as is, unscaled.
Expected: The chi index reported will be 23.06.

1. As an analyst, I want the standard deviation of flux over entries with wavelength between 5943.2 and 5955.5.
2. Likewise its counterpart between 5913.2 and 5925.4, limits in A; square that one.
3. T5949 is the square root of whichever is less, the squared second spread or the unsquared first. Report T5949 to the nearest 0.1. 1.3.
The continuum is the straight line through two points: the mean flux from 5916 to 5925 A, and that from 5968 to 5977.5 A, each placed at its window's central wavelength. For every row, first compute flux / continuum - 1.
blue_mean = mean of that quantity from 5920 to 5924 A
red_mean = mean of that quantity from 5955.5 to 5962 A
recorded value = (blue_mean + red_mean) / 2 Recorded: -0.035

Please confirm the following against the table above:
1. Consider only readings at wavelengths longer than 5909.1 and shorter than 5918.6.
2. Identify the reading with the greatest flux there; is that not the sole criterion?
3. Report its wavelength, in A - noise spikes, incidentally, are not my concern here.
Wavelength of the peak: 5912.48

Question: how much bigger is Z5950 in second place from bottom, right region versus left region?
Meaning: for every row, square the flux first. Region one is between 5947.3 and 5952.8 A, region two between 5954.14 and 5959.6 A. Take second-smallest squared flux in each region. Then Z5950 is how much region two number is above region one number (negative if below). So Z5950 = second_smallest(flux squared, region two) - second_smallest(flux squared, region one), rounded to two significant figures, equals -91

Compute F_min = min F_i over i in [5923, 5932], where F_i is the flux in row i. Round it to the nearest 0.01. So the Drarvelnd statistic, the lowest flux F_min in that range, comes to 21.92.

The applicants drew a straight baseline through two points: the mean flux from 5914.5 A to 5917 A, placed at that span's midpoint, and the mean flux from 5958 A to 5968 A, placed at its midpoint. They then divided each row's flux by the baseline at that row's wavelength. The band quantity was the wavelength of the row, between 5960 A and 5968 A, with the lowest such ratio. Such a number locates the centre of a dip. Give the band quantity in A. 5960.32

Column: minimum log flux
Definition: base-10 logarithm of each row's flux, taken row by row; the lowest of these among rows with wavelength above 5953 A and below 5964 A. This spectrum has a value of 1.30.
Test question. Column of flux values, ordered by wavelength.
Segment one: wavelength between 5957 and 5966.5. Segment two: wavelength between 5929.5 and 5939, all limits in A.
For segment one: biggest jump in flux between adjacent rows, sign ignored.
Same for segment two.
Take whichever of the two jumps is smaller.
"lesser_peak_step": 1.51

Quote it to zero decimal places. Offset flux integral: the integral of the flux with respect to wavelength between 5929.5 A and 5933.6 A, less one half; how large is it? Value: 95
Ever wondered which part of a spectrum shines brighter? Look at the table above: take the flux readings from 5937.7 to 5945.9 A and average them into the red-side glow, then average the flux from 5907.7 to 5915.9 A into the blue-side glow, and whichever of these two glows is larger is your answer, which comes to 24.5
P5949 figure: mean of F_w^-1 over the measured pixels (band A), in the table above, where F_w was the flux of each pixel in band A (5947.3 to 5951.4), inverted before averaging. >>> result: 0.0431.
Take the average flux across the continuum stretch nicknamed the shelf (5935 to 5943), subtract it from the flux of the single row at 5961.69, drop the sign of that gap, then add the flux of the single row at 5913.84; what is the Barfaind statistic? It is 26.3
